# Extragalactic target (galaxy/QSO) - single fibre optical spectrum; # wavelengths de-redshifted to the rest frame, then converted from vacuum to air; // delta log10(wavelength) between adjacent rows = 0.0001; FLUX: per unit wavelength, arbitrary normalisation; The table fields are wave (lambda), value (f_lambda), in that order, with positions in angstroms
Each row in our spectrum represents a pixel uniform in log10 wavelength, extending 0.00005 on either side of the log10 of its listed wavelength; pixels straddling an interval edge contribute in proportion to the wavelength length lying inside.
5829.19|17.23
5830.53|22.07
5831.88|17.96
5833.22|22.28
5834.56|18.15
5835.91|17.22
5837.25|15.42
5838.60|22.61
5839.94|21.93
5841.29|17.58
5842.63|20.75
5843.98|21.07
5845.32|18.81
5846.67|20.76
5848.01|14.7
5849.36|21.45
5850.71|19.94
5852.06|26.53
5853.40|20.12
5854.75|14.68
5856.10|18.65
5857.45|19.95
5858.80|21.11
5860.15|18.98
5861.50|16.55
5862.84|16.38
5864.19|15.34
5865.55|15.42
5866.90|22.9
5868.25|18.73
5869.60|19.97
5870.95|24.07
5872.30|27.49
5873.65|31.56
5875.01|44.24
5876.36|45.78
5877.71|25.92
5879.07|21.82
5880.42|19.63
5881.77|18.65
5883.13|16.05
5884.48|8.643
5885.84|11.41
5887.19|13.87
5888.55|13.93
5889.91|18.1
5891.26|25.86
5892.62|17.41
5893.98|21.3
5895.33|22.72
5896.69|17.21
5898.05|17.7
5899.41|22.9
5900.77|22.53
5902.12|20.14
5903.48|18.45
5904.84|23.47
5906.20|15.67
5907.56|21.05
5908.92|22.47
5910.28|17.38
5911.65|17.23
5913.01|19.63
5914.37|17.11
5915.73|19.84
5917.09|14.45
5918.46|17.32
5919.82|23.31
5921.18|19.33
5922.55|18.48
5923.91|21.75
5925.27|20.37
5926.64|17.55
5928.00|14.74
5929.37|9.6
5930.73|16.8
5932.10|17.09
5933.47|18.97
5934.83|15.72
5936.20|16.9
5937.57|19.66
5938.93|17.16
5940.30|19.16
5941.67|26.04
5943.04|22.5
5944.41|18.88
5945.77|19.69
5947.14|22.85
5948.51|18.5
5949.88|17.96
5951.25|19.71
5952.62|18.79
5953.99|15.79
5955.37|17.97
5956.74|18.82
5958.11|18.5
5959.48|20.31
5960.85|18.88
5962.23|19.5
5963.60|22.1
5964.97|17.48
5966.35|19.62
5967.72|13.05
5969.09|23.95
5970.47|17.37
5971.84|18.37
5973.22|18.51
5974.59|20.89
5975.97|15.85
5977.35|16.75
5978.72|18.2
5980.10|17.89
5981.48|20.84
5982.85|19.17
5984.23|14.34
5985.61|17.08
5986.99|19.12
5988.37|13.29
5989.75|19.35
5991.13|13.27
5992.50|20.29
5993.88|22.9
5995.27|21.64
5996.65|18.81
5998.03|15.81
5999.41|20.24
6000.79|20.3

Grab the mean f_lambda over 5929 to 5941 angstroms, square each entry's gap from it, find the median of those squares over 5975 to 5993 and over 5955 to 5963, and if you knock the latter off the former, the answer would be 1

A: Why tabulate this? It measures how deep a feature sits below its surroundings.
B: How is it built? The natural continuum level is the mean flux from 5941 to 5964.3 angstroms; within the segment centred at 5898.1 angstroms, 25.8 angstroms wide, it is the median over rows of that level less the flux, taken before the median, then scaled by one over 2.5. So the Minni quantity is 0.54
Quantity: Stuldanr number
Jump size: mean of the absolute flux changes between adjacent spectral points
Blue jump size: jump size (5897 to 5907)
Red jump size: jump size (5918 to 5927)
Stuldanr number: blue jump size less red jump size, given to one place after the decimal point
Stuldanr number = 0.7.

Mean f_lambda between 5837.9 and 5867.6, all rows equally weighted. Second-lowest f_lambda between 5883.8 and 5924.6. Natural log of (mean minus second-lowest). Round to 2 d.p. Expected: 2.07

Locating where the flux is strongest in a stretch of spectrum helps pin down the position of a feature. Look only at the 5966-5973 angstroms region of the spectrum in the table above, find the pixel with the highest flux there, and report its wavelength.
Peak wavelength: 5969.09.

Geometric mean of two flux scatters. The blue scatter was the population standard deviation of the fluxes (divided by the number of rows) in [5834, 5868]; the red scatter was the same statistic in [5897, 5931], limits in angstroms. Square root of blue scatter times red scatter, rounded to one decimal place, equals 3.0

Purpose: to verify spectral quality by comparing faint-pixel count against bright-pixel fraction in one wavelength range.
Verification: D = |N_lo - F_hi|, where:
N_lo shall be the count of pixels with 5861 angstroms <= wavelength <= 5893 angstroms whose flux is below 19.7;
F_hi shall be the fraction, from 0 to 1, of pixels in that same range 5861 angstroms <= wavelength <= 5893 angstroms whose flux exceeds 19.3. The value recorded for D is 14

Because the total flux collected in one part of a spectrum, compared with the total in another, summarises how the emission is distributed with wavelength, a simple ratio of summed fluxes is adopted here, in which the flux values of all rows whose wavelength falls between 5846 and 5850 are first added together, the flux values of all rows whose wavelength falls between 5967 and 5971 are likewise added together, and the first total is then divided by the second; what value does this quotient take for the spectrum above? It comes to 1.05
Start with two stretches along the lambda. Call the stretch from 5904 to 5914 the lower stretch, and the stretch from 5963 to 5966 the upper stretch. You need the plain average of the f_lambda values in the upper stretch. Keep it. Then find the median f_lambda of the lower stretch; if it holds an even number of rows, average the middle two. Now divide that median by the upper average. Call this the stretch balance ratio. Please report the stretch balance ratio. 1.0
